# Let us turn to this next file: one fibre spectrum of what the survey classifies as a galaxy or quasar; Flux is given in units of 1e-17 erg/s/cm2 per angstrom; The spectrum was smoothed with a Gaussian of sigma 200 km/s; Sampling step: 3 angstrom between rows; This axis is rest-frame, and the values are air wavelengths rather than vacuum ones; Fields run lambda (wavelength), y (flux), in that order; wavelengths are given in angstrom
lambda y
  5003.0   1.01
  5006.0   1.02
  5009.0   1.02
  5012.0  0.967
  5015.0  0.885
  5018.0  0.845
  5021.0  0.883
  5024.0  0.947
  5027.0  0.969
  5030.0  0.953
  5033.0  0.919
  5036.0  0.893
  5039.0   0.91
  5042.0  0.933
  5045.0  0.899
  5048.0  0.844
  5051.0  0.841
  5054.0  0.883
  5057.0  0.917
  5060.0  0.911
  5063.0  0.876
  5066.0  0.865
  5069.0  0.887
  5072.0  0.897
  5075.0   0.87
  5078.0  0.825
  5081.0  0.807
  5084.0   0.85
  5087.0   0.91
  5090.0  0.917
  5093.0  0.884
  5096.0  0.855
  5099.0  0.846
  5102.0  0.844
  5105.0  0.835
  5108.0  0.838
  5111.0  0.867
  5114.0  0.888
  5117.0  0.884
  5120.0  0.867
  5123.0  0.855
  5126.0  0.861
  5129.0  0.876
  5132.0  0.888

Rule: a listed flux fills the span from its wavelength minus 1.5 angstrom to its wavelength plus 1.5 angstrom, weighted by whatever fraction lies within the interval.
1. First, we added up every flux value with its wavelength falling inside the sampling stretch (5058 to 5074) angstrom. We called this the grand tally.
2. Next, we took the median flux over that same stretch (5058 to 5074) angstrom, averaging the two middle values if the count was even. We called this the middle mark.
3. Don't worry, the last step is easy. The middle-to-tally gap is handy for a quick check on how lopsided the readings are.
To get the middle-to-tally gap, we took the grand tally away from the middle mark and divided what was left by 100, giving -0.0355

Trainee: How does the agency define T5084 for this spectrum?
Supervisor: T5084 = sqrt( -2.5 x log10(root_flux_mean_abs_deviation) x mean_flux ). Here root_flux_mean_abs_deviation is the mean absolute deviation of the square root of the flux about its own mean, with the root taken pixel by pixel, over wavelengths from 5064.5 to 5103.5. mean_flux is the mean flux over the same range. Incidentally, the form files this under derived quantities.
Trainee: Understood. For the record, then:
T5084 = 2.00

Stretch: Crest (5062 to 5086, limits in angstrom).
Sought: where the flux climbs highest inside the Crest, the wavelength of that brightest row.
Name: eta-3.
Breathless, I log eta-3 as 5072.0 angstrom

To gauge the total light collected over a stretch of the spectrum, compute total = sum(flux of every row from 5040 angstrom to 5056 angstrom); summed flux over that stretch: 4.40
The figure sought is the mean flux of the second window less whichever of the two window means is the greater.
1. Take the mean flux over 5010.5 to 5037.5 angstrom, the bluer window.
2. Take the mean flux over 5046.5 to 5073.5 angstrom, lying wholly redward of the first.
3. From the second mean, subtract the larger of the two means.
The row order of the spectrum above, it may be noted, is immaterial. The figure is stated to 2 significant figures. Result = -0.038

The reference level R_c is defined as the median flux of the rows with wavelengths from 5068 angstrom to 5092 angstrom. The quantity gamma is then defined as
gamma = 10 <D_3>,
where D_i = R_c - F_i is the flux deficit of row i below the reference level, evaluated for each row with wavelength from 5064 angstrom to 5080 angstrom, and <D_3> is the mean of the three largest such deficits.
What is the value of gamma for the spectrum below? 0.25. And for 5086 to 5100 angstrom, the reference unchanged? 0.17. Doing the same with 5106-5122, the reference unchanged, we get 0.21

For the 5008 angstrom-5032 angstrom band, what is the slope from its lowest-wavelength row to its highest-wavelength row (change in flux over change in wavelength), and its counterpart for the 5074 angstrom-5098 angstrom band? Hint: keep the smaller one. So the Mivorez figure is -0.0032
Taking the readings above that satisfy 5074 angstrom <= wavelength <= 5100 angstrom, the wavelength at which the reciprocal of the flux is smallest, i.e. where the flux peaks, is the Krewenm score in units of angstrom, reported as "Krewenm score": 5090.0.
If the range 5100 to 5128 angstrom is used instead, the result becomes 5114.0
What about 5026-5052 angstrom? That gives 5027.0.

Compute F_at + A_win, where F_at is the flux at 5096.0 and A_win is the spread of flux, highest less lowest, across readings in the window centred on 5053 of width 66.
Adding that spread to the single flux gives 1.02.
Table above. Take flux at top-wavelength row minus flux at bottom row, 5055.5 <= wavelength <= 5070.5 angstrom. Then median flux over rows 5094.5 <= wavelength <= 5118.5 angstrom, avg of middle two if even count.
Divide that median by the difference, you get -28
